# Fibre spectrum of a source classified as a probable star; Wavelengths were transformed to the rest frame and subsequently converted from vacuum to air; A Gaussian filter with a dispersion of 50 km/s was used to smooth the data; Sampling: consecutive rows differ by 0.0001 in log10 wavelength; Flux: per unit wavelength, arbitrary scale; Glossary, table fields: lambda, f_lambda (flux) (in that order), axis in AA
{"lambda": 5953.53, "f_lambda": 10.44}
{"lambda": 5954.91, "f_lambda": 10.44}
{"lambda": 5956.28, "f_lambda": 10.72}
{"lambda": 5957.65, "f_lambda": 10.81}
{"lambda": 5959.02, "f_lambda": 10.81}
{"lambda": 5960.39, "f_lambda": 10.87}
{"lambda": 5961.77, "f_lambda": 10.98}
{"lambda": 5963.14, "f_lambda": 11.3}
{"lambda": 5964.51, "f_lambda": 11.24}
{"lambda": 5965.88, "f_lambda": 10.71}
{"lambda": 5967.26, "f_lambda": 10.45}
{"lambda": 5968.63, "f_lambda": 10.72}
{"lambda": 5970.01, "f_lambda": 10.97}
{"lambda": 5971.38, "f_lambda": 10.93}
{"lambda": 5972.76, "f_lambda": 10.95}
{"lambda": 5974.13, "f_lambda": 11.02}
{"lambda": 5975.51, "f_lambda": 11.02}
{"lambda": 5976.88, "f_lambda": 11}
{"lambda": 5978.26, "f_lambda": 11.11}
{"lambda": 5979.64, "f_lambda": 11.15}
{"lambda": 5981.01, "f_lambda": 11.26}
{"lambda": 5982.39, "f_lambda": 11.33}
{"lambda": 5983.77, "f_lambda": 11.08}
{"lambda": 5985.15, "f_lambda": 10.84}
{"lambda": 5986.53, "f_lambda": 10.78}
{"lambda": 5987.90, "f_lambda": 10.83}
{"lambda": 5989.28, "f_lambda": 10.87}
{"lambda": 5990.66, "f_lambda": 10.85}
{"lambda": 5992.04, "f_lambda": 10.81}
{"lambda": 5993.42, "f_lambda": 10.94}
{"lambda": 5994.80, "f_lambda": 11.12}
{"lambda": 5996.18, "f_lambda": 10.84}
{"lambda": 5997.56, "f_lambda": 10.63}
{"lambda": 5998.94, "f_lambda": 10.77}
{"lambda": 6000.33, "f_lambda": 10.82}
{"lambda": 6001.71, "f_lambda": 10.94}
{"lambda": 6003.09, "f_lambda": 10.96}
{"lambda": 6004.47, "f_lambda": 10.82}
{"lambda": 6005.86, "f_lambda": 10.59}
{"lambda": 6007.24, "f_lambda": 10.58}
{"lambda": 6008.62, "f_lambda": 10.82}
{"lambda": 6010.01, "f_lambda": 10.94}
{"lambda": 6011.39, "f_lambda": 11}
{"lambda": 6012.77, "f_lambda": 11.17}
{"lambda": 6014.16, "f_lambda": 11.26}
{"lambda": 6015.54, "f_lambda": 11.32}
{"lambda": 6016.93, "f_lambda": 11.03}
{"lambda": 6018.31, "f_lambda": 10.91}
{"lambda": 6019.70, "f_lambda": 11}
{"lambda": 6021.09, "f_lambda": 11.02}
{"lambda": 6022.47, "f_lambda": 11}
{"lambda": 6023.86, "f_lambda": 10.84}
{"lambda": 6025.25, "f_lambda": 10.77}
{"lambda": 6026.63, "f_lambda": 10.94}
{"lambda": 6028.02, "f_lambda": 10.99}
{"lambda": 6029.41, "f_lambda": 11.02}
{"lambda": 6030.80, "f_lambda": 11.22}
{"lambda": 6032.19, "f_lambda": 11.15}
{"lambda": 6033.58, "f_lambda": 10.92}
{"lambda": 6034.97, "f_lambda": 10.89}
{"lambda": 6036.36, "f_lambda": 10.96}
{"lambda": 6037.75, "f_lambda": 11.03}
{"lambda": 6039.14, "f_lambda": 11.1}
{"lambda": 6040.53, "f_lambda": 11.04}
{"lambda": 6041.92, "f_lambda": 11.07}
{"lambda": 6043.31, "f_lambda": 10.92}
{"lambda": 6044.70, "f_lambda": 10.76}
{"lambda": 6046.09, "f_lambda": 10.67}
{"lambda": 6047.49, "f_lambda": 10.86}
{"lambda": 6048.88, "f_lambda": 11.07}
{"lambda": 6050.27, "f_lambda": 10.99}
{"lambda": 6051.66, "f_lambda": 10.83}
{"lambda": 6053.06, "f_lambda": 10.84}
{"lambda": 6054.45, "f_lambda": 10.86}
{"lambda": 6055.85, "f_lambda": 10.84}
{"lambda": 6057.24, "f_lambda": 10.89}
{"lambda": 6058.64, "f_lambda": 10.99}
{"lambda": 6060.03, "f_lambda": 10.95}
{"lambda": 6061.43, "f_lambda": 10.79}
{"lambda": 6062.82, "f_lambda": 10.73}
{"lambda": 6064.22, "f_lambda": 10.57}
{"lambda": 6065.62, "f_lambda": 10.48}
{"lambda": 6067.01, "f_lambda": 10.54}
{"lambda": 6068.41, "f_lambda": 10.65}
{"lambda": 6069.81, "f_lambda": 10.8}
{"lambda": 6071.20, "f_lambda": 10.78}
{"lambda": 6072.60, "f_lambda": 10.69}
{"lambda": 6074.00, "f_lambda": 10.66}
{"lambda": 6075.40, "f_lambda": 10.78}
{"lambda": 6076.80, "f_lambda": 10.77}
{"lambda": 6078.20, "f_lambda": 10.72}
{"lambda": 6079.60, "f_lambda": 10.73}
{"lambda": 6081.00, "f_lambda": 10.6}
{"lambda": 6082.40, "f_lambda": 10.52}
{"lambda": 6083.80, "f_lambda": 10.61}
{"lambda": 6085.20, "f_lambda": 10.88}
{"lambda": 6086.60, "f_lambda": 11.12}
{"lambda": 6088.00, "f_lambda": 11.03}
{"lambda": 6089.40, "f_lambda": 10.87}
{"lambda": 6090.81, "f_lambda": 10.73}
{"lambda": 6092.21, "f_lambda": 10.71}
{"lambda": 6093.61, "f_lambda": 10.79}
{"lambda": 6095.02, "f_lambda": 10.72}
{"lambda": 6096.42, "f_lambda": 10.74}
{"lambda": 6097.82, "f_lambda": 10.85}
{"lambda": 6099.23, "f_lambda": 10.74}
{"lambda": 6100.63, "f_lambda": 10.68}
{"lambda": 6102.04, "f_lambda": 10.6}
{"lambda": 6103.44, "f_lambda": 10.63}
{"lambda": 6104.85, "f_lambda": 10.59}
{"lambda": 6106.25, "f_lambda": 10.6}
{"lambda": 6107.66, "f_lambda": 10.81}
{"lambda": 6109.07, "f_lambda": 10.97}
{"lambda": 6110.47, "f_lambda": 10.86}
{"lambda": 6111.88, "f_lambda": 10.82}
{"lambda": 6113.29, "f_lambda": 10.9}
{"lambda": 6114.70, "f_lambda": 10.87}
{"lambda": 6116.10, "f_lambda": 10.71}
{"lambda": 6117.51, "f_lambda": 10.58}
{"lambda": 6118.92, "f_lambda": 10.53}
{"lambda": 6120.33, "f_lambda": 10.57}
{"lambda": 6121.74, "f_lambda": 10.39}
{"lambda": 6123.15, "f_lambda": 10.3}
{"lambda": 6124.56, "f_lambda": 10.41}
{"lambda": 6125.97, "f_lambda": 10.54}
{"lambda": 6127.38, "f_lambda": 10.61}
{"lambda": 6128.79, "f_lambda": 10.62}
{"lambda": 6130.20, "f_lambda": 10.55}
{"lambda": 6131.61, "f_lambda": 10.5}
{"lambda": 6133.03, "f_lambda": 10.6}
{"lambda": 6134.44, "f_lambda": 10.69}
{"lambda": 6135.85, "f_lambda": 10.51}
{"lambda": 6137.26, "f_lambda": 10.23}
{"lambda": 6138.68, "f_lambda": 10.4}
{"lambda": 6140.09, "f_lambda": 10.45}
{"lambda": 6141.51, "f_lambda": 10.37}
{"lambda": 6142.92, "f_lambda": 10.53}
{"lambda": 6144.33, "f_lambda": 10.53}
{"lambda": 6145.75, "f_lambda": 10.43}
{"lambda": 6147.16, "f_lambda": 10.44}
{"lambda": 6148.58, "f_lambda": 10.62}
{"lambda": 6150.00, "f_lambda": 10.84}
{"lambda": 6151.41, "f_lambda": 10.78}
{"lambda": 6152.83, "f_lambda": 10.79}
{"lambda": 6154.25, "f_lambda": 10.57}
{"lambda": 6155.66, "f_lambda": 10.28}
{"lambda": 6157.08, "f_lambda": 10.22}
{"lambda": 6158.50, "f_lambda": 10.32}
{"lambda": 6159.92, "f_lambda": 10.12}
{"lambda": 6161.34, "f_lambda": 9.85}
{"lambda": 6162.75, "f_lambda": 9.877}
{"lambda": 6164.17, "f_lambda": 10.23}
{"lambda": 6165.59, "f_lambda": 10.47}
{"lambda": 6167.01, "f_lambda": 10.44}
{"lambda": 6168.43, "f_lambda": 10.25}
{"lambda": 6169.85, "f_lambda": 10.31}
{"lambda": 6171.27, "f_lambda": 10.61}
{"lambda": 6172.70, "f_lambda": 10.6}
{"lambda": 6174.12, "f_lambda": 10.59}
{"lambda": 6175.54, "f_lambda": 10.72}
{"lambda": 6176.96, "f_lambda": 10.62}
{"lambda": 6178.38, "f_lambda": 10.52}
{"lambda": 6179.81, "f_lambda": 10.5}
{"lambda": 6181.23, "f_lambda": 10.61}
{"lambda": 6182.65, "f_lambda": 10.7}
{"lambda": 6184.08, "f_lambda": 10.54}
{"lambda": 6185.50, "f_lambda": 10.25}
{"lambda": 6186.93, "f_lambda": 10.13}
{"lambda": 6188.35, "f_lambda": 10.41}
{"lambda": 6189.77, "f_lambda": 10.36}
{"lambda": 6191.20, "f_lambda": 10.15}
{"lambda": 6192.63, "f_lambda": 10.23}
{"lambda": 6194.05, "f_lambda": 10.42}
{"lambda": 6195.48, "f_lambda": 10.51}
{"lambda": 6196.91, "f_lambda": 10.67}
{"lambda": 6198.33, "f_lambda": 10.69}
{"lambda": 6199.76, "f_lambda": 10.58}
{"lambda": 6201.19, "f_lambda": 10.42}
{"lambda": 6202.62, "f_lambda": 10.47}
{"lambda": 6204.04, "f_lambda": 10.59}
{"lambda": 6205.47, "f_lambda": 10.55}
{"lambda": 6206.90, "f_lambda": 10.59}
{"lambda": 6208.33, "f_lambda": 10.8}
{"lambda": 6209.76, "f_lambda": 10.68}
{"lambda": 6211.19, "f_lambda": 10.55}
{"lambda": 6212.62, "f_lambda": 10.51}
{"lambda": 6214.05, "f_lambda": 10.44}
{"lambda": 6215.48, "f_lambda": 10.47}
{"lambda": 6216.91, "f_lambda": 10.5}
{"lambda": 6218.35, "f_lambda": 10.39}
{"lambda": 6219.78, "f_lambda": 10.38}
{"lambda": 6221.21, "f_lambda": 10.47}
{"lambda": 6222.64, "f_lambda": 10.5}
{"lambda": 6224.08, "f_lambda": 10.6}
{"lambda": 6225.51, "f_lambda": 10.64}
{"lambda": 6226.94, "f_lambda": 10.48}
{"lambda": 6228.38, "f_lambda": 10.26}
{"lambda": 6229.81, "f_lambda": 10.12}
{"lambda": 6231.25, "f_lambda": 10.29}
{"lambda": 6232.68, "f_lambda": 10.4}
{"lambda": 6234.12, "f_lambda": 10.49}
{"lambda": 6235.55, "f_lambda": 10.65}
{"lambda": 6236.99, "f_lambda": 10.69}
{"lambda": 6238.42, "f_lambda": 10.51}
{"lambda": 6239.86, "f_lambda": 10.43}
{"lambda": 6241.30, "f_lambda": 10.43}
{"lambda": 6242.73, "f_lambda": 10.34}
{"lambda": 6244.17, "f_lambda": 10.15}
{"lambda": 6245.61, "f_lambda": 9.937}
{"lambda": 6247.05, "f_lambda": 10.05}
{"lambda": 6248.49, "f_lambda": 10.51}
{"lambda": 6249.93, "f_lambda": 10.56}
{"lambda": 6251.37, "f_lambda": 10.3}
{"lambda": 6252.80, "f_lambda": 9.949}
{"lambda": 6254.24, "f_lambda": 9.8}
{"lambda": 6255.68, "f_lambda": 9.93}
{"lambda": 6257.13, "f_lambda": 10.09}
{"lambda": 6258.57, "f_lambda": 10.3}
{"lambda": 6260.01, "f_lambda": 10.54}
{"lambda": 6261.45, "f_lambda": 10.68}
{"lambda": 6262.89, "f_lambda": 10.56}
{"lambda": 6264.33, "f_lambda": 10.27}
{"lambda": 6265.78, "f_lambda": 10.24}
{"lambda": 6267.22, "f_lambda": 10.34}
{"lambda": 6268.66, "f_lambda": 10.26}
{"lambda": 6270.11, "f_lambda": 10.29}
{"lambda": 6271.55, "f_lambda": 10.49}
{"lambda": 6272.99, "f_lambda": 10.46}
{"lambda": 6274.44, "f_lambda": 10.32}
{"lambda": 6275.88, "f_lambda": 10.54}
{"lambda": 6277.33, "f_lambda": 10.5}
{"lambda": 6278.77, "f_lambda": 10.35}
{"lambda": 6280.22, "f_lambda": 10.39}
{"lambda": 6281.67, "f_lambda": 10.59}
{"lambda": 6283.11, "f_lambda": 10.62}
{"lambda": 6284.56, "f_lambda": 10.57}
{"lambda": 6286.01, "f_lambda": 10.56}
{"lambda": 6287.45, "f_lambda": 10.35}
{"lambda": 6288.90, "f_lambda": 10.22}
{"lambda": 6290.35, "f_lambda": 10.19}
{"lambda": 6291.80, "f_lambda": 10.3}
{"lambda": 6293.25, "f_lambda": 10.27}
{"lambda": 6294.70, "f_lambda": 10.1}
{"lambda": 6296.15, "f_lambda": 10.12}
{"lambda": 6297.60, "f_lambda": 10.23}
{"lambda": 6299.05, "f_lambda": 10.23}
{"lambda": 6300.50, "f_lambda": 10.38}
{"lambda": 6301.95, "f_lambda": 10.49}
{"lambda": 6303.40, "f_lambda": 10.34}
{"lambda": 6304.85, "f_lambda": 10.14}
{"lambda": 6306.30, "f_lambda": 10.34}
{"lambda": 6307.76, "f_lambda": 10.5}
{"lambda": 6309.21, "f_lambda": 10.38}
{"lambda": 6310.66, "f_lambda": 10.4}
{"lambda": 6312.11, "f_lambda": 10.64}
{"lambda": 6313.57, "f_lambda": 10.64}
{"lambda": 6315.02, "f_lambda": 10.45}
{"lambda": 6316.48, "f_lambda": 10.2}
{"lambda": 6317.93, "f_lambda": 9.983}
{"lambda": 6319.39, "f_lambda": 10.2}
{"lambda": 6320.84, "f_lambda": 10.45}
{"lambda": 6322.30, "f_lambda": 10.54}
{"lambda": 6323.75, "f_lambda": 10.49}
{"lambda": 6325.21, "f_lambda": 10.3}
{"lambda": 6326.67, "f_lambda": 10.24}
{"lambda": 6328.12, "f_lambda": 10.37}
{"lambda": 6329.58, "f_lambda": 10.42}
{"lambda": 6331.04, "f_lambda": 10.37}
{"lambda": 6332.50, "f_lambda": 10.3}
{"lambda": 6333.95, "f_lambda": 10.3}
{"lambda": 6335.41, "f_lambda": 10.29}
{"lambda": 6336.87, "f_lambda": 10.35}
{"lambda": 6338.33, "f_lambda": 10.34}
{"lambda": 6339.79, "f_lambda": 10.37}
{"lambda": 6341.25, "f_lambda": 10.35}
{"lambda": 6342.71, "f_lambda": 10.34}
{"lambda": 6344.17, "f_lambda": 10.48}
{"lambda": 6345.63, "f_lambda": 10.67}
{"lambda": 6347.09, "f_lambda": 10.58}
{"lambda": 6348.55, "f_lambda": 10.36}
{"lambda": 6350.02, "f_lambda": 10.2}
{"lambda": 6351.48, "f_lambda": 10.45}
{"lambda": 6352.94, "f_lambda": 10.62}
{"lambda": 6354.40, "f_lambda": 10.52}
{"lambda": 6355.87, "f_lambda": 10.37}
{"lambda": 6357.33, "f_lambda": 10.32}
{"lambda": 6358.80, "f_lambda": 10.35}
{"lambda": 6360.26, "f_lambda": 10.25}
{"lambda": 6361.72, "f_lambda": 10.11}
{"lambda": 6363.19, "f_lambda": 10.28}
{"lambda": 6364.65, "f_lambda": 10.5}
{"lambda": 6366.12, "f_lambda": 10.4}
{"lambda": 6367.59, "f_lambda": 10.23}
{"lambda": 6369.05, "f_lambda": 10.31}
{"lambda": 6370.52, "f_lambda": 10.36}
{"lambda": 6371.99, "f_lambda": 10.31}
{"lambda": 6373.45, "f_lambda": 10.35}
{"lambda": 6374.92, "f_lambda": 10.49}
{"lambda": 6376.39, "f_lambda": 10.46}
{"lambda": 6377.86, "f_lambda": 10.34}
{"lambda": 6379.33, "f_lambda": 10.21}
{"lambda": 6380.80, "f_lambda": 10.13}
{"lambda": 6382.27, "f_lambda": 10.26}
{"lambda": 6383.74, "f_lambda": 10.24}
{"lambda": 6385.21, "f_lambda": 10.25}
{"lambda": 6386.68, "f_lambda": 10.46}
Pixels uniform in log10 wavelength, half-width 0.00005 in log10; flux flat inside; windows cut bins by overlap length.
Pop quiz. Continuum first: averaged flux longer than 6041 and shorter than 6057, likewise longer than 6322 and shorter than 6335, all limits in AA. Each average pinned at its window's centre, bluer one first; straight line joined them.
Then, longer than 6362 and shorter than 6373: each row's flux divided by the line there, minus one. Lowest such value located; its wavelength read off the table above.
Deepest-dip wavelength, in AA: 6367.59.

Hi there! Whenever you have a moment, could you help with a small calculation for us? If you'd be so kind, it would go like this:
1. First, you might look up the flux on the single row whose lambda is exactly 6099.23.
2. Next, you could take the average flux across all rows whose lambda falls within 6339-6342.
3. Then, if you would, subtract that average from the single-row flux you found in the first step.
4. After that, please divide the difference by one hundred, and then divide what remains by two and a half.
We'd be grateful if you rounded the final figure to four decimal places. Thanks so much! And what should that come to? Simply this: 0.0015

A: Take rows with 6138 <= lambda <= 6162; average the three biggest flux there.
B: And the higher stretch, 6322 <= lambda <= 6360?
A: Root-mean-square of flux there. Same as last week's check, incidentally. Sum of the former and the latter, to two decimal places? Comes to 21.20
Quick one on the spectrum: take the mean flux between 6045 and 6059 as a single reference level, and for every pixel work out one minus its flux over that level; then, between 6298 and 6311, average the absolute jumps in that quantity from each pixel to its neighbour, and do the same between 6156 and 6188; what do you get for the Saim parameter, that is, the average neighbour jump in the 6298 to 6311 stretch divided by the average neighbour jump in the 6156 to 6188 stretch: 1.00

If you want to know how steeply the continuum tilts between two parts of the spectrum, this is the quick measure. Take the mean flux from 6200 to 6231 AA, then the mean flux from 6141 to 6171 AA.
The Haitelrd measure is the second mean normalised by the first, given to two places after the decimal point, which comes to 0.99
